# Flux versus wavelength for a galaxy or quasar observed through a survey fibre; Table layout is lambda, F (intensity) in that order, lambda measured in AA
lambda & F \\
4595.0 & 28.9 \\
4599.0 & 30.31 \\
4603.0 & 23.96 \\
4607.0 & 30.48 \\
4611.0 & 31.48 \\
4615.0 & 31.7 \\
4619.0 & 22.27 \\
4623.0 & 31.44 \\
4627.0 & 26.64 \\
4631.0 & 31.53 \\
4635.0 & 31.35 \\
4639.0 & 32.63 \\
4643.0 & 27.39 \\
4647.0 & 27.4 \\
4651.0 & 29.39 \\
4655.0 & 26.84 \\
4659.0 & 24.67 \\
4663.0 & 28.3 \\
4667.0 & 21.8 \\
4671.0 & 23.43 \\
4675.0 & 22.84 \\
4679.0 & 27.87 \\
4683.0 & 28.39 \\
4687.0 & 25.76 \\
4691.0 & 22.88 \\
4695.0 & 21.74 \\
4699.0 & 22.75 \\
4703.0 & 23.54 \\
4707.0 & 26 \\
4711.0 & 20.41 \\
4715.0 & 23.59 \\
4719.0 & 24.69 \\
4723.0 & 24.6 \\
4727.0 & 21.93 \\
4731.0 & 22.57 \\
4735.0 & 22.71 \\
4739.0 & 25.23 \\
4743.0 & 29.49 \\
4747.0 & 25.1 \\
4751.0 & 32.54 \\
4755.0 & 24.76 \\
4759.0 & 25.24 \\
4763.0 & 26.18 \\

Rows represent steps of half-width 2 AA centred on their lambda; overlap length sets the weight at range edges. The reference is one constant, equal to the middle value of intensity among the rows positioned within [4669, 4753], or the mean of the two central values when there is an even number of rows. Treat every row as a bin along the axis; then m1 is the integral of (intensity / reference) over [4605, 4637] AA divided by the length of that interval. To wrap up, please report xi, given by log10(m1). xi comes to 0.10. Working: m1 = 1.255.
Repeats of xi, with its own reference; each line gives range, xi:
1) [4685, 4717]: 0.00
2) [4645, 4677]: 0.04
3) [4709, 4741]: -0.01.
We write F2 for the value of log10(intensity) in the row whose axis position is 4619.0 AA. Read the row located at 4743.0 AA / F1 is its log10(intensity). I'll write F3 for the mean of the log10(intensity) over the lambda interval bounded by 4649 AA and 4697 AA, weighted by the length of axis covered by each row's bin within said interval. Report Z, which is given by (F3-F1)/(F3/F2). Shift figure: -0.07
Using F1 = 1.47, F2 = 1.35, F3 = 1.40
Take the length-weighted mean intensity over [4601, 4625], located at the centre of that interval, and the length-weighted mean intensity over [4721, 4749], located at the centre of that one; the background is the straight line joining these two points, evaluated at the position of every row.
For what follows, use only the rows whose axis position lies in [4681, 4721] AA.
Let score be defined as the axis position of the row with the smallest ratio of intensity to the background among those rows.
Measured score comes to 4711.0 AA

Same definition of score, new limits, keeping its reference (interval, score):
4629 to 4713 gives 4711.0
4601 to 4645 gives 4619.0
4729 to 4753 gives 4731.0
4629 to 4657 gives 4655.0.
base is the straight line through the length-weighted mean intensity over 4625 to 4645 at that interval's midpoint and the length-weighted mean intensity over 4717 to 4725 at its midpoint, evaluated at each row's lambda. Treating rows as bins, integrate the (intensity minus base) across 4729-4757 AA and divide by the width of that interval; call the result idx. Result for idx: 2.8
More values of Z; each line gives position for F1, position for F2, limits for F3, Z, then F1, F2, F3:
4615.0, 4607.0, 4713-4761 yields -0.11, 1.50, 1.48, 1.40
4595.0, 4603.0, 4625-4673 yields -0.02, 1.46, 1.38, 1.44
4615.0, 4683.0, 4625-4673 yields -0.06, 1.50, 1.45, 1.44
